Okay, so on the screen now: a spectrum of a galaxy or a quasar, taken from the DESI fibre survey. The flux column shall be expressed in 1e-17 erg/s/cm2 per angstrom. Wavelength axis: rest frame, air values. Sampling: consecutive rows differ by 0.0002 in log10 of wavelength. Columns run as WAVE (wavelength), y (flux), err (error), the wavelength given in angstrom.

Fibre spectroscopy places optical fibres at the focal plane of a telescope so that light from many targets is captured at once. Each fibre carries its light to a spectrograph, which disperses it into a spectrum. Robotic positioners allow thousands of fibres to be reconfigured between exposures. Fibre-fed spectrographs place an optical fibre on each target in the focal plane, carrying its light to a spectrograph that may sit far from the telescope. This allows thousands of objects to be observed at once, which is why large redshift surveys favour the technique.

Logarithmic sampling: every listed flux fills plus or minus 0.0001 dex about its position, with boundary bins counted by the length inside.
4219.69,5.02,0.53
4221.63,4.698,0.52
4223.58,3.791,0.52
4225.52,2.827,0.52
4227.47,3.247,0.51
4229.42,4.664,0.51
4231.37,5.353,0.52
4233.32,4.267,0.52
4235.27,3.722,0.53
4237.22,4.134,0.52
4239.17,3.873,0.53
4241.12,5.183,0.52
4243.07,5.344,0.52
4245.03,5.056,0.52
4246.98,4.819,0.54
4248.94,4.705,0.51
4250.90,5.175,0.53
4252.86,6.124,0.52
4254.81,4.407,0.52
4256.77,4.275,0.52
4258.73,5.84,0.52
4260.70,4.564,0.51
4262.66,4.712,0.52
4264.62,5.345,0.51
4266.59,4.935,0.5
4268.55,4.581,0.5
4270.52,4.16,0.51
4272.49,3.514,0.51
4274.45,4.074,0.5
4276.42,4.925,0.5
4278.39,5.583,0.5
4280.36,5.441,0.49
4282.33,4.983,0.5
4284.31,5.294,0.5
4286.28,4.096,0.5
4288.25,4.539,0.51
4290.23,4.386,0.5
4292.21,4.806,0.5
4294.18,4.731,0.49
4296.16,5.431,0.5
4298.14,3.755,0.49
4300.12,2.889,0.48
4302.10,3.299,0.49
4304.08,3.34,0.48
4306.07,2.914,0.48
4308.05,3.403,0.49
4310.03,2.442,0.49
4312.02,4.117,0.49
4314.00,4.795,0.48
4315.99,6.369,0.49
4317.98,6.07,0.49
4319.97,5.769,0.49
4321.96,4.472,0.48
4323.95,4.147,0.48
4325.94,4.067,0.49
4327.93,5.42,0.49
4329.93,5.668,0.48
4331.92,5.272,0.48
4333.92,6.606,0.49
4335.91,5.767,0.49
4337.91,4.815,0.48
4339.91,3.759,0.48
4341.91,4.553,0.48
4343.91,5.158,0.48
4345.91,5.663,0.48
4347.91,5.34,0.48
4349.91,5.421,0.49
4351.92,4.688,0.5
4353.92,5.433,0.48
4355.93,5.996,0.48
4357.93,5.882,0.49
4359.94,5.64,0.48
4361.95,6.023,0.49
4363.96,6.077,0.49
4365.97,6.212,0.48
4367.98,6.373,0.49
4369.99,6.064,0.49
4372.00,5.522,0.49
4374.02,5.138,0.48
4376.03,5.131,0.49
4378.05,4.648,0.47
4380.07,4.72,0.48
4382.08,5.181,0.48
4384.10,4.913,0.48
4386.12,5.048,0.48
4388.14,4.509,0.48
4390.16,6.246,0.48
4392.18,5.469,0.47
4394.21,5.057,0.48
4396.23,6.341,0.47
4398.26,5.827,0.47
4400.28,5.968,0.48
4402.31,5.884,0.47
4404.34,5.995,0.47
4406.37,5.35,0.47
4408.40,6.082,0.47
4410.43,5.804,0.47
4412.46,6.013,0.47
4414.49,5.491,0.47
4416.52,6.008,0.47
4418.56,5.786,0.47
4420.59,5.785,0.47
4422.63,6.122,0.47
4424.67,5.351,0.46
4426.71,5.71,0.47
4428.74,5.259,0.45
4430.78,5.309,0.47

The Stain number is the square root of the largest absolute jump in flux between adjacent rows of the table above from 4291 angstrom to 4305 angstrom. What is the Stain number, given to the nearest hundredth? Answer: 1.29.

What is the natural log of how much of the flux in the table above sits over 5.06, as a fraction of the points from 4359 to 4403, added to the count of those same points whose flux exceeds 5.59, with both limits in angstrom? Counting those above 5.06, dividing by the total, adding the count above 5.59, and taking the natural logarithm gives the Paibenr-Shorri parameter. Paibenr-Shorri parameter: 2.5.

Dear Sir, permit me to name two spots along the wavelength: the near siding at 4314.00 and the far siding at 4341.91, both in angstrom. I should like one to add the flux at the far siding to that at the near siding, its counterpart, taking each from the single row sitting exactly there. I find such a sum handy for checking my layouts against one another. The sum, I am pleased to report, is 9.3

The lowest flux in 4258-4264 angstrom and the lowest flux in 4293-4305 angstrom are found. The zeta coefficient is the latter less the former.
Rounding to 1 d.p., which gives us -1.7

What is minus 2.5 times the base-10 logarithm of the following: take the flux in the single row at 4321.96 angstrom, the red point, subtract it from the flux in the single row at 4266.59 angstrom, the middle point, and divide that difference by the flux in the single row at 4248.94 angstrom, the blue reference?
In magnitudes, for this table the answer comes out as 2.5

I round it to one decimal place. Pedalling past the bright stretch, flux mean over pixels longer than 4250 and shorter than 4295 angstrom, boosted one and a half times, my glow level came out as 7.2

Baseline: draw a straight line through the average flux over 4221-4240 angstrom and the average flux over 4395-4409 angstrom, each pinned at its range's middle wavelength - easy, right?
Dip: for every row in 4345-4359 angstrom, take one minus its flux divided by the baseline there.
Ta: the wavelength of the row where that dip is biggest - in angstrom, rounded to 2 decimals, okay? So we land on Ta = 4351.92 angstrom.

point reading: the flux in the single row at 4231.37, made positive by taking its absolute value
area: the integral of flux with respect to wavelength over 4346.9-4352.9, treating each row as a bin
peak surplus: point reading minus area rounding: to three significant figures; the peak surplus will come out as -25.6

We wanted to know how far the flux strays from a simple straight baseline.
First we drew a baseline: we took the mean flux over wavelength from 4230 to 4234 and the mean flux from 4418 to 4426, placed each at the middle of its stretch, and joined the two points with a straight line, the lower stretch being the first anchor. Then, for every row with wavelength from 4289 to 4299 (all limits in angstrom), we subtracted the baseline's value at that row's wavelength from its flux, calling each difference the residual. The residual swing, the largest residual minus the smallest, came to 1.7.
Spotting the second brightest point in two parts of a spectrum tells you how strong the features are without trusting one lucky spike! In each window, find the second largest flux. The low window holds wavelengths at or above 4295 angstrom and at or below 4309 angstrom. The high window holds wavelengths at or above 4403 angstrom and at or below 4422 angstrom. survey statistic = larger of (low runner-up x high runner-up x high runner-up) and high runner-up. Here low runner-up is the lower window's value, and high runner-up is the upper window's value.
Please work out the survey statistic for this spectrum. 136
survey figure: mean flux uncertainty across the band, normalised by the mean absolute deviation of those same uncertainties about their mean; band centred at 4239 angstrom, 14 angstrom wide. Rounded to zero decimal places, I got 128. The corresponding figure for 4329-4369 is 90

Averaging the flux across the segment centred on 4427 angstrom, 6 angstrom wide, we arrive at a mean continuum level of 5.4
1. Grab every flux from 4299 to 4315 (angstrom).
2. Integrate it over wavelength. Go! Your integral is 54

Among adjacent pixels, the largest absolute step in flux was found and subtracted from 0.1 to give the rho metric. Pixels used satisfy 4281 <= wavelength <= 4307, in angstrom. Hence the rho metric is -1.6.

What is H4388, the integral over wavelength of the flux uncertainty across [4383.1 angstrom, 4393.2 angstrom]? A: 4.83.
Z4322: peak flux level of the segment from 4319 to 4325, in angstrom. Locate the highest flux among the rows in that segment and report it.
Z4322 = 5.769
